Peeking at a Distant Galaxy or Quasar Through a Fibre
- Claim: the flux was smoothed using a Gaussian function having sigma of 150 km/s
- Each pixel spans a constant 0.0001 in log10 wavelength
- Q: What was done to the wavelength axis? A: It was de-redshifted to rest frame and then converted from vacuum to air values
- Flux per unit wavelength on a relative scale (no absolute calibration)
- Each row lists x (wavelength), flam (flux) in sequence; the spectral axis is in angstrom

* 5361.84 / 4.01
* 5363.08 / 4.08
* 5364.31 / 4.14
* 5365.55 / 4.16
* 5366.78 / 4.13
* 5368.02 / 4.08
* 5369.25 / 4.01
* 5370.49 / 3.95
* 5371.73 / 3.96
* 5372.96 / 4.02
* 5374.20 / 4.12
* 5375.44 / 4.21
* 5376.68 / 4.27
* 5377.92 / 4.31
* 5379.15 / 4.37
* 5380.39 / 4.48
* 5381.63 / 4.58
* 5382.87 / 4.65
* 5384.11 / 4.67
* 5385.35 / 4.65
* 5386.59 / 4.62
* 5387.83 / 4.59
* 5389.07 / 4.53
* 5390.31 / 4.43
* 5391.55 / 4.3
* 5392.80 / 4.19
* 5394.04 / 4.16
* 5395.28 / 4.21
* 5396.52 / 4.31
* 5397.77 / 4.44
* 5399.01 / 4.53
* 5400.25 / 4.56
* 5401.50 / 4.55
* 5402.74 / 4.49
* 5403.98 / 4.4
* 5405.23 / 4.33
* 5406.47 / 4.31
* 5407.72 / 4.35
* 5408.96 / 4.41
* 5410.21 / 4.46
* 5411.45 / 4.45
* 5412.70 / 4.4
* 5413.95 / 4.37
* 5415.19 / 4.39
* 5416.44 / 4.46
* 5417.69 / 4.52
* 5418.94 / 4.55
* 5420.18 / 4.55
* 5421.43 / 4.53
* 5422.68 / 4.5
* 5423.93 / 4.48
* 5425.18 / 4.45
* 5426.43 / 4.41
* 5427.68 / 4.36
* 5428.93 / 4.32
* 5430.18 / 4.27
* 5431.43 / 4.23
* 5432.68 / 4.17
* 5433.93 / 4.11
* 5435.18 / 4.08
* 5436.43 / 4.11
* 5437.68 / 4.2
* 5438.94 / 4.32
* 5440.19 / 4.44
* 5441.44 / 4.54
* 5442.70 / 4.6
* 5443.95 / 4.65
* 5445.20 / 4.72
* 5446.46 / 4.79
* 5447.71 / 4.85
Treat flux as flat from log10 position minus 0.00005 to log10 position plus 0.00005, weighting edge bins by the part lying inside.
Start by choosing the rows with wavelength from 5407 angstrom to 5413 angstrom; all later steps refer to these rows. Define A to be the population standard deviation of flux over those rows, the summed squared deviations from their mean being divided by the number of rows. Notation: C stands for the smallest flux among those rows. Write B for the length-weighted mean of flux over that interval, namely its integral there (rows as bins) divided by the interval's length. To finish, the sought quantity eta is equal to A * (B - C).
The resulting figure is 0.0024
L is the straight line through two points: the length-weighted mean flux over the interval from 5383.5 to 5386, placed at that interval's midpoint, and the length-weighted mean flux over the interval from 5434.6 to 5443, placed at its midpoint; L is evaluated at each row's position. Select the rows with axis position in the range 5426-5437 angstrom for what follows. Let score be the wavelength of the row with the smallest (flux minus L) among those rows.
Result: 5435.18 angstrom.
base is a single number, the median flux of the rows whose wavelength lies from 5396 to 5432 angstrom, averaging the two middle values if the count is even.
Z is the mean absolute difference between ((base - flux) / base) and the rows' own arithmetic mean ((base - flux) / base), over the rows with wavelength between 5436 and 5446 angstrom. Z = 0.041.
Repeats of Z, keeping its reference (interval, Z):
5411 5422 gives 0.014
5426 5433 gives 0.016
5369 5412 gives 0.037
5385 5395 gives 0.037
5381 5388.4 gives 0.007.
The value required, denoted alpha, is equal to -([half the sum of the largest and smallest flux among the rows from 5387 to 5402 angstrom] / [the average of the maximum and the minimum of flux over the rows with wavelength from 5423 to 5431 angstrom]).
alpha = -1.00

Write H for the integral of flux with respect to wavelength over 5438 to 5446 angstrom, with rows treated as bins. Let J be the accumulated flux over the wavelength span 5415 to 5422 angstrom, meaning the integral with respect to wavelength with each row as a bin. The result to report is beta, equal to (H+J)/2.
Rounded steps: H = 36.3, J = 31.5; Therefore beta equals 34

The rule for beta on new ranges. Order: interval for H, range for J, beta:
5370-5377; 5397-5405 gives 32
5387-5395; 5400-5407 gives 33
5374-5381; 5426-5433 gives 30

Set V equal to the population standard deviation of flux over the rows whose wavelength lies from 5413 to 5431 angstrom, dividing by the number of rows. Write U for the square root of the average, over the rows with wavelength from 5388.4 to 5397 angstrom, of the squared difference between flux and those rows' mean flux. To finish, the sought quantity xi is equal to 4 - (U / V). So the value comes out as 2.54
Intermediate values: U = 0.13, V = 0.09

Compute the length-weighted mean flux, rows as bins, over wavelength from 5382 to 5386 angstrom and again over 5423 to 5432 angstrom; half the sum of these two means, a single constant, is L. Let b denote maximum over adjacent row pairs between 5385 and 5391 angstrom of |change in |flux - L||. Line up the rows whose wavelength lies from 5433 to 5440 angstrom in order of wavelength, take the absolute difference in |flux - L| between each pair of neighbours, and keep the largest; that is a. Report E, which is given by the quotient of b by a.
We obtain 0.5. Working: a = 0.120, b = 0.06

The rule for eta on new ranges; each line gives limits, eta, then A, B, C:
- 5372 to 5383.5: 0.0599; 0.20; 4.32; 4.02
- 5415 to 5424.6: 0.0055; 0.05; 4.50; 4.39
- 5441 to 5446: 0.0060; 0.07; 4.63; 4.54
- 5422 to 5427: 0.0016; 0.03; 4.46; 4.41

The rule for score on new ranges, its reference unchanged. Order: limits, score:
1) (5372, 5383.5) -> 5372.96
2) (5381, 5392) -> 5391.55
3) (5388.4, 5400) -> 5394.04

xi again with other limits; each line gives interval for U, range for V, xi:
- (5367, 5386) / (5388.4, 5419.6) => 1.70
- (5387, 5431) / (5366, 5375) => 2.37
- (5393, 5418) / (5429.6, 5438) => 2.40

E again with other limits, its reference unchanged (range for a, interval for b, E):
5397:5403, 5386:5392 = 2.9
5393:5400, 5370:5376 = 0.8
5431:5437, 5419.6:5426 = 0.5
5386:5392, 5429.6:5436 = 0.5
